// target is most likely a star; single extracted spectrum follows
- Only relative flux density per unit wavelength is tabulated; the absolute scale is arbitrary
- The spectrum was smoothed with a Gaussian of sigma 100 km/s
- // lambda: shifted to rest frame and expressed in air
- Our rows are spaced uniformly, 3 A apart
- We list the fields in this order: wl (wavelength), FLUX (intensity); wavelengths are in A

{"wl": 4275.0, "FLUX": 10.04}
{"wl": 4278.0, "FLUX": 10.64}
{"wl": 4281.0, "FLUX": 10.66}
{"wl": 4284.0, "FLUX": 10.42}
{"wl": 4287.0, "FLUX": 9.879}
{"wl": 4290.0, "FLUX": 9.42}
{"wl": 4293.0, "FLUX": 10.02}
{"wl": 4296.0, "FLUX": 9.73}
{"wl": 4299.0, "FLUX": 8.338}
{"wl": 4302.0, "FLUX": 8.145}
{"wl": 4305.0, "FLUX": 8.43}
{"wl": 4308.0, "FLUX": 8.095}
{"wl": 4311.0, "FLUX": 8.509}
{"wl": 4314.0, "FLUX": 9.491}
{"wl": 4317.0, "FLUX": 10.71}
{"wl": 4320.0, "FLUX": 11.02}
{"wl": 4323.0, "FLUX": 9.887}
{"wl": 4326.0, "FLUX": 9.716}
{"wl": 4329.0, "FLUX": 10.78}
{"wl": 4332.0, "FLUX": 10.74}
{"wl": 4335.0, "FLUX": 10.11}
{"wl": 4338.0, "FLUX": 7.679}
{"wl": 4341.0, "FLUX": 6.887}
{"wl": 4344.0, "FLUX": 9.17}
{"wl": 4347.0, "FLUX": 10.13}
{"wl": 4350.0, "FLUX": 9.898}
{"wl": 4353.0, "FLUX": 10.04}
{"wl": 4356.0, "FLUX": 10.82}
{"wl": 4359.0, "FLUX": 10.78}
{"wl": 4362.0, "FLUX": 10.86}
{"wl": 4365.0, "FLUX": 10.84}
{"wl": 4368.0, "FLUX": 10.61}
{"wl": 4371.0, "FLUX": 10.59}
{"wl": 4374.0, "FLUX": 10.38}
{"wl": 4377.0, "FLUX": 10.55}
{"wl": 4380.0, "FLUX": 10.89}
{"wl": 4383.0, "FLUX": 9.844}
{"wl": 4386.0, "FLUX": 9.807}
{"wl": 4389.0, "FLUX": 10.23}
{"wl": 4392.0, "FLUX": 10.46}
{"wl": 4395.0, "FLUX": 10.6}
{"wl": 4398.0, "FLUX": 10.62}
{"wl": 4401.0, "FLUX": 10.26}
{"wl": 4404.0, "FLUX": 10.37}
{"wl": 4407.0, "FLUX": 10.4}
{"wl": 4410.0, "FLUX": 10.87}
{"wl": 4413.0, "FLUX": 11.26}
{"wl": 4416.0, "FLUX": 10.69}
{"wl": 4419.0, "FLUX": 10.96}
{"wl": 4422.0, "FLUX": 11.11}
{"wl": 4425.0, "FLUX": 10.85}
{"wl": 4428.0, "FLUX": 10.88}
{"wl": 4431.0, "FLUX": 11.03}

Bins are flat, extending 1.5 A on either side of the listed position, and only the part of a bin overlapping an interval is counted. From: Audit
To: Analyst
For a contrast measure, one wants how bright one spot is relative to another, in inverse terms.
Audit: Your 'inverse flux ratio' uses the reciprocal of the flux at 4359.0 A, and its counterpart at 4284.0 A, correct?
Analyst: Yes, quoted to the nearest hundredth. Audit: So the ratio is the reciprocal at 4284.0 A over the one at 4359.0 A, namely 1.03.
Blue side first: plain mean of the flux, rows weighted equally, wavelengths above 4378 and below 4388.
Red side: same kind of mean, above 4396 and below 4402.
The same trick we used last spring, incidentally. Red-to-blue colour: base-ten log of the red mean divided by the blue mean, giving 0.011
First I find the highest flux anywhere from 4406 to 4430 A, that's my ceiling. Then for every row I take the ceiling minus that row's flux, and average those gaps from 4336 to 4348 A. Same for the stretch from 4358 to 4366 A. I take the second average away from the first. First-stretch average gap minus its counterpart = 2.36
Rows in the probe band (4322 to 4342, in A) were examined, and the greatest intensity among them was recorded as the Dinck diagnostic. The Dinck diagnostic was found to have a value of 10.78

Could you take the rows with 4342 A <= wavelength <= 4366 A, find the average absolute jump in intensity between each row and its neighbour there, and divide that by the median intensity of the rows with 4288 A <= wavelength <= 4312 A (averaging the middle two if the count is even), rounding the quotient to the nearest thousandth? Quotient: 0.038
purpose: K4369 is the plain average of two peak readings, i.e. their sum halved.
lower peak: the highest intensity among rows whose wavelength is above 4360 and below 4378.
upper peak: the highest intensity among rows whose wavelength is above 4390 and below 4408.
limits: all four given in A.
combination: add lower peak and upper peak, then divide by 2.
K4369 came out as 10.7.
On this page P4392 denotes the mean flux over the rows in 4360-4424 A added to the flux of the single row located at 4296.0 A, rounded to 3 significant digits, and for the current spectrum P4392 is 20.3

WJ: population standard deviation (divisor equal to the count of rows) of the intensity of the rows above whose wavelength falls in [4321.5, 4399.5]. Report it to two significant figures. 0.93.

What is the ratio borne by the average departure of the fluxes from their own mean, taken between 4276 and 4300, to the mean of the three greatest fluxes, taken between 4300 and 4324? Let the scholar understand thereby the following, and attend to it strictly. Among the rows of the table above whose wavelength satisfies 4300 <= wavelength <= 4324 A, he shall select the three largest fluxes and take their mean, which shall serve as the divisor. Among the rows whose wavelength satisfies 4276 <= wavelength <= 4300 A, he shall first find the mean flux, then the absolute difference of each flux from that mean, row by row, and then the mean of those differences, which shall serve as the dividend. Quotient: 0.052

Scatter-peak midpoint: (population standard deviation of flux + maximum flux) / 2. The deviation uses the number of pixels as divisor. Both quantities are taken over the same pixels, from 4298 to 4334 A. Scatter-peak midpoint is 6.1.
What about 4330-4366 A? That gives 6.1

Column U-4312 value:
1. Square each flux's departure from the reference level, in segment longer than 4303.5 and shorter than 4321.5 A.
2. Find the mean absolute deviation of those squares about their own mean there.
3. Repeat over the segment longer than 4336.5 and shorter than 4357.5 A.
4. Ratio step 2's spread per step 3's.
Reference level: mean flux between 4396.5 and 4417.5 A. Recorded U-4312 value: 0.55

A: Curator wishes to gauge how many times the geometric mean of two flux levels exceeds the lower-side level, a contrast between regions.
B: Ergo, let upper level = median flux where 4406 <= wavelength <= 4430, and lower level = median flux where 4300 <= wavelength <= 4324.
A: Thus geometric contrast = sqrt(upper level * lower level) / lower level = 1.10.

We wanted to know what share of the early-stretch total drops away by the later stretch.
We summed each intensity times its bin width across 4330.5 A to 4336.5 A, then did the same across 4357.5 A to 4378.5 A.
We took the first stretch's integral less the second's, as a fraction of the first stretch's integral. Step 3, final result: -2.6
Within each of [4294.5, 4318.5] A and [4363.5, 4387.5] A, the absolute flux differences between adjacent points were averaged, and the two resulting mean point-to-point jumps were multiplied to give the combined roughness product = 0.20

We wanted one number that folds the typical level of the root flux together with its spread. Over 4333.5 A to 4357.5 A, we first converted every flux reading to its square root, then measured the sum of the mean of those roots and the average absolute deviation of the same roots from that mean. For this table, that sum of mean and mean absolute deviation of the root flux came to 3.23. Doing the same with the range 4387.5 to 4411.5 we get 3.26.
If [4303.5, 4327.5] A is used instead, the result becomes 3.21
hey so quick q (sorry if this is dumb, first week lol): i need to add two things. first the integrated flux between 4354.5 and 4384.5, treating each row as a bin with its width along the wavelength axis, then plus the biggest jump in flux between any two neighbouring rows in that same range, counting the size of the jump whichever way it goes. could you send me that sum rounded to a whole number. 320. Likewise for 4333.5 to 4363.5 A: 292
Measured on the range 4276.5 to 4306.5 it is 288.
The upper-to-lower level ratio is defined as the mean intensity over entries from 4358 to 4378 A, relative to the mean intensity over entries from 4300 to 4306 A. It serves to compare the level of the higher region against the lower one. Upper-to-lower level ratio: 1.29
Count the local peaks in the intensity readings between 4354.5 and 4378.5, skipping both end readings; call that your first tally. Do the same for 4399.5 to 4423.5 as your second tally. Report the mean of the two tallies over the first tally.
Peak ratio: 1.00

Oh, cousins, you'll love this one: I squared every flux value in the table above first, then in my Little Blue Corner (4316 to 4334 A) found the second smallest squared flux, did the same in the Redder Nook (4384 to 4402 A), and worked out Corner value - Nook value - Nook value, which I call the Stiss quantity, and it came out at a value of -112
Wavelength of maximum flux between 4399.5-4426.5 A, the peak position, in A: 4413.0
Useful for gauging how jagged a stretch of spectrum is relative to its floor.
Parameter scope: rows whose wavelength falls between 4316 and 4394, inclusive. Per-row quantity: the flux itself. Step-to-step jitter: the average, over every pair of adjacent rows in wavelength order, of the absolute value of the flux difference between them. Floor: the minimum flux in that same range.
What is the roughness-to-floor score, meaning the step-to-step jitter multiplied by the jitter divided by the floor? 0.044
